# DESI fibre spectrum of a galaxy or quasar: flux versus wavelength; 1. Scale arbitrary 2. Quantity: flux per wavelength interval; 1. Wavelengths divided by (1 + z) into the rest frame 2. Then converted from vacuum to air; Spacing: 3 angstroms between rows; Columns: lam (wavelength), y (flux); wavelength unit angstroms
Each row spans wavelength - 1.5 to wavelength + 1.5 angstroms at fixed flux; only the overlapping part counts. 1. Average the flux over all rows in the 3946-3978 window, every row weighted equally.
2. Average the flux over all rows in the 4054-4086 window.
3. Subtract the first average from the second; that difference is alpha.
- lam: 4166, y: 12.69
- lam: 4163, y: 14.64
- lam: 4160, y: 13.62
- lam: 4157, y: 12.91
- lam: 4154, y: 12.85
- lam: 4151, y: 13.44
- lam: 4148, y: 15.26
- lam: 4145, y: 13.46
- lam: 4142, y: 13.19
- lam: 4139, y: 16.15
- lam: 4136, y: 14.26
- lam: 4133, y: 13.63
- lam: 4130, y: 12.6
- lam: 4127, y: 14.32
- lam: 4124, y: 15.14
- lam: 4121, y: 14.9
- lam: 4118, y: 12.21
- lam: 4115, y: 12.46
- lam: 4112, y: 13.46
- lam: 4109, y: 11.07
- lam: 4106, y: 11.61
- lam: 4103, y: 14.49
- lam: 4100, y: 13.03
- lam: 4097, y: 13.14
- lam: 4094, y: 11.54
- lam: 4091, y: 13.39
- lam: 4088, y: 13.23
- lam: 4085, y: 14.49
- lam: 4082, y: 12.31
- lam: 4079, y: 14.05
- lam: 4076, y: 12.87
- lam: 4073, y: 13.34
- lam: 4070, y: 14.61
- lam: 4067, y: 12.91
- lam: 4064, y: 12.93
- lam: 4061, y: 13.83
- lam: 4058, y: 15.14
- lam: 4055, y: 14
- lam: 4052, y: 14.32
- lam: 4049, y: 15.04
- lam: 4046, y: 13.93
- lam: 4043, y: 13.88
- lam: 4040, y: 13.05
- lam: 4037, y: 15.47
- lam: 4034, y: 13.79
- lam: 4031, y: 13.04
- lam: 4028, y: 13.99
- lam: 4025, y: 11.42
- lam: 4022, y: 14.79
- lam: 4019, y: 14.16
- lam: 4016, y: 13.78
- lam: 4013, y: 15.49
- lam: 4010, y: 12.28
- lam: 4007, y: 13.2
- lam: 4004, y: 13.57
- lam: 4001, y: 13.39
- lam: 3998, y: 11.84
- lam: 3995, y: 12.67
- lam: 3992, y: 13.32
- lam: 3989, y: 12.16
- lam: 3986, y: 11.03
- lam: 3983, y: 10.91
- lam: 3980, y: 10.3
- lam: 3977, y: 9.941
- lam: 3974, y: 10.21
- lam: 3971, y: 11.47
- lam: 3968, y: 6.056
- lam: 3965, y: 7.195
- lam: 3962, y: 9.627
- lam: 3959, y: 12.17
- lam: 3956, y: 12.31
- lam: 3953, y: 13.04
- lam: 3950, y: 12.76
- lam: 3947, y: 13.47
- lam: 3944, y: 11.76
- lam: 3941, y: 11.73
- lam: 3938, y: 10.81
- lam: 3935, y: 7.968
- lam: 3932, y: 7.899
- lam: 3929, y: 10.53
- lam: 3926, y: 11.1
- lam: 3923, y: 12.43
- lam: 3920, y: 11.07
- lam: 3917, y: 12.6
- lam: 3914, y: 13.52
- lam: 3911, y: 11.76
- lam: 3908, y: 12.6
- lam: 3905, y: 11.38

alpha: 2.9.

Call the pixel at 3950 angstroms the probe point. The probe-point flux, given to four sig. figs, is 12.76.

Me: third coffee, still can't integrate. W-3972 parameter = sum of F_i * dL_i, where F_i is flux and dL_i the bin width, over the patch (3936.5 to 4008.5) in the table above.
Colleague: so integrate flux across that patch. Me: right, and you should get 825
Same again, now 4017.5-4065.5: 668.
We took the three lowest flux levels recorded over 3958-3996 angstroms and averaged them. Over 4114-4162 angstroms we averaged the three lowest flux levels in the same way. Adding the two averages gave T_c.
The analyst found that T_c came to 20.0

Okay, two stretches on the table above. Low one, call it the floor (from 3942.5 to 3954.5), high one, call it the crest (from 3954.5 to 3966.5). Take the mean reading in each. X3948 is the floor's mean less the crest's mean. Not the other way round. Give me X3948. 2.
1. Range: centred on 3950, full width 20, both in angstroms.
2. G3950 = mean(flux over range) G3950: 12.5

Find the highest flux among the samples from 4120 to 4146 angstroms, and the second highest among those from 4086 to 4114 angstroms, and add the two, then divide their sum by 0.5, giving 59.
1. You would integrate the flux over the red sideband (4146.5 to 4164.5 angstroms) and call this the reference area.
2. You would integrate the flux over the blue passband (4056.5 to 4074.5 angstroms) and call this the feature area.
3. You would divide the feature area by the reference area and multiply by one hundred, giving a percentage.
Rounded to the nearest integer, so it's 100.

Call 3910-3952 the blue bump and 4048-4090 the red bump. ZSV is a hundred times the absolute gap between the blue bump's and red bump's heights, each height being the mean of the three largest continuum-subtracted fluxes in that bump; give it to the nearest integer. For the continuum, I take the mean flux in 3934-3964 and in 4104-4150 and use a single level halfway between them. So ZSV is 168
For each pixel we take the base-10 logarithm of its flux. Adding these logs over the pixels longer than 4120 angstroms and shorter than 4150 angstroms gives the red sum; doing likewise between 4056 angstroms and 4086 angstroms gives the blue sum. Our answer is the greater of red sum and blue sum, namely 11.5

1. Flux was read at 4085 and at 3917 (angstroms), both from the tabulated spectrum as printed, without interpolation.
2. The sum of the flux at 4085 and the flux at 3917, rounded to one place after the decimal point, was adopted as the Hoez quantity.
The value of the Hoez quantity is 27.1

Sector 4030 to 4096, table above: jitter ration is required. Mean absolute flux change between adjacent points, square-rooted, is 1.05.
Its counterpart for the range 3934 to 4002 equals 1.10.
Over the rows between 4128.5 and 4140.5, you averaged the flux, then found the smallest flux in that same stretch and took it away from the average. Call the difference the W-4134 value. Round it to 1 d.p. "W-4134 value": 1.6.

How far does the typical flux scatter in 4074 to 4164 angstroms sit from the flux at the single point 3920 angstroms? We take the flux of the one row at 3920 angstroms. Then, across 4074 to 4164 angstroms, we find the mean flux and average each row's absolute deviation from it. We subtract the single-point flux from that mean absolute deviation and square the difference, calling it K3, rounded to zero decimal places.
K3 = 103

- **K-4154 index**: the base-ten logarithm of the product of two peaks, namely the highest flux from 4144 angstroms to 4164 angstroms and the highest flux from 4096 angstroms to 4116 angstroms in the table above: 2.34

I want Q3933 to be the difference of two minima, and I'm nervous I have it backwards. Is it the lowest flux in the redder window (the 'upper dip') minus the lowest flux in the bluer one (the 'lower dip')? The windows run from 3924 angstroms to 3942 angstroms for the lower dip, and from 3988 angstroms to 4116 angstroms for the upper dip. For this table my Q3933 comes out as 3.2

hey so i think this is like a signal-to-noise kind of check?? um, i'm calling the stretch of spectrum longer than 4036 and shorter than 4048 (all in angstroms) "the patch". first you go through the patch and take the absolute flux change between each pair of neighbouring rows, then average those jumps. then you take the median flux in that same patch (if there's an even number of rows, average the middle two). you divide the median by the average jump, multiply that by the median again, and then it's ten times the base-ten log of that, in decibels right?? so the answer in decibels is 22.4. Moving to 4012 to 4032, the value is 20.9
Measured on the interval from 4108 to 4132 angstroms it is 21.2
